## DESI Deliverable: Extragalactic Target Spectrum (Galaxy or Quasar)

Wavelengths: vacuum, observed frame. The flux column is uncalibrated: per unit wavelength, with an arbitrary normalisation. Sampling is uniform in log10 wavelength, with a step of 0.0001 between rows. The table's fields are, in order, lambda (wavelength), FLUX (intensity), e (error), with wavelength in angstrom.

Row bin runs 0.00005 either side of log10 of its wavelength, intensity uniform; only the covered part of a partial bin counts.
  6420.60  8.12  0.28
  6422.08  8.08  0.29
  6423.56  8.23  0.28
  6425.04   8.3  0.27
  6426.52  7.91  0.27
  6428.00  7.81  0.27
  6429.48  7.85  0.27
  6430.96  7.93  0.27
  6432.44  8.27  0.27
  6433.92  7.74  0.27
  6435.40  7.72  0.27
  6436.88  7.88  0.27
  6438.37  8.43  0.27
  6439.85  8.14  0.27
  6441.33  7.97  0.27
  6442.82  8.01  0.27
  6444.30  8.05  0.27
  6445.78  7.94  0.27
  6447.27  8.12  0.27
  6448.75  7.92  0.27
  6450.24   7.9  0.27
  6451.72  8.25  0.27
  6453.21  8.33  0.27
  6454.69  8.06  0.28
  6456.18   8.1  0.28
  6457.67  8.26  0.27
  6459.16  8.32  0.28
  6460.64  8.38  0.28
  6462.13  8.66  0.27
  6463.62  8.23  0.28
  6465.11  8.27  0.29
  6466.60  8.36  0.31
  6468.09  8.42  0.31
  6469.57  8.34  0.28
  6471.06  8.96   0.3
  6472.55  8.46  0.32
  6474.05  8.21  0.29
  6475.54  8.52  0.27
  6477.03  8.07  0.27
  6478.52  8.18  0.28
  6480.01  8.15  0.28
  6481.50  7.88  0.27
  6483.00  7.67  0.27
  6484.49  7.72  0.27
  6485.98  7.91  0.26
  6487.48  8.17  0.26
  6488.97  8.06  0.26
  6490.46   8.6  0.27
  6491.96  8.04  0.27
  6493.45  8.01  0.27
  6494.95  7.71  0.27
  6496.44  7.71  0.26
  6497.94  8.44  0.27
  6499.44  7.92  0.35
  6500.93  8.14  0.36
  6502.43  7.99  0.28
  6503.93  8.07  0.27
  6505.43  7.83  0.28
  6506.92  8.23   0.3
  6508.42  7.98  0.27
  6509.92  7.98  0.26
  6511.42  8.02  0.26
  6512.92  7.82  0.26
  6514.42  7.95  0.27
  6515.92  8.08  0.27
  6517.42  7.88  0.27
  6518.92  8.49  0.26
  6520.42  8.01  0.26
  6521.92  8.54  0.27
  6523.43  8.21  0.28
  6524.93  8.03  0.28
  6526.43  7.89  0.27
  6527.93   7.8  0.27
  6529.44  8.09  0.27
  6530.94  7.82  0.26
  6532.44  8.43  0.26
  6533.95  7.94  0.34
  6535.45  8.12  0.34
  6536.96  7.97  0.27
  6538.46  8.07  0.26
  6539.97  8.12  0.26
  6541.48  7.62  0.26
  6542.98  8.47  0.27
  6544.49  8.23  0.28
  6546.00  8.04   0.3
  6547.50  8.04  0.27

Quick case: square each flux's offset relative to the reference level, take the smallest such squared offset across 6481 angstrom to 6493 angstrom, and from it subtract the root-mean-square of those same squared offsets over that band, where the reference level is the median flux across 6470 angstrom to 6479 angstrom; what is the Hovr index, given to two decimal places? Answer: -0.21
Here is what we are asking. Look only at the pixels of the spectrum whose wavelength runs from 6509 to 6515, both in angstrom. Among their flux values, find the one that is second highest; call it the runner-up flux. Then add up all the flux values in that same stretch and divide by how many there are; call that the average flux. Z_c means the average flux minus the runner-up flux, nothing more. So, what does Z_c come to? -0.04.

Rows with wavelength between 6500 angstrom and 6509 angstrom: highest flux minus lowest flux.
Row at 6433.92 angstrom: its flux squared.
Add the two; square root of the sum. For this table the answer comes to 7.8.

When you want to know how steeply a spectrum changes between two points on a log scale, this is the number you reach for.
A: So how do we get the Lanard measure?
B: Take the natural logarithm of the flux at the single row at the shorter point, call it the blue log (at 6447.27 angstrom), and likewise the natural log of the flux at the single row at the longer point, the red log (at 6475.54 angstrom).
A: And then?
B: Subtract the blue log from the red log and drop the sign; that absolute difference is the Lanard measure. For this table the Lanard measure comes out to 0.048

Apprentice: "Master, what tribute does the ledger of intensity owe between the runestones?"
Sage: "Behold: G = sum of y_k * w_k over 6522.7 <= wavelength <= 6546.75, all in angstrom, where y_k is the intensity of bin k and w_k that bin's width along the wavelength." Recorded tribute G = 194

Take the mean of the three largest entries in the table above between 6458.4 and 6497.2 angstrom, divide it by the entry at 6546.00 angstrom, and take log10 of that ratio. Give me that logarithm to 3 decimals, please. 0.036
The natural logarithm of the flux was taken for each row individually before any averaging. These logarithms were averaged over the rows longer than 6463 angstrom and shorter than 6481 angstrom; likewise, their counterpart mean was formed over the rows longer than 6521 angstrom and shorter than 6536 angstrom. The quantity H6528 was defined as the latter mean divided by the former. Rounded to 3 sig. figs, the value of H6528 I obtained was 0.985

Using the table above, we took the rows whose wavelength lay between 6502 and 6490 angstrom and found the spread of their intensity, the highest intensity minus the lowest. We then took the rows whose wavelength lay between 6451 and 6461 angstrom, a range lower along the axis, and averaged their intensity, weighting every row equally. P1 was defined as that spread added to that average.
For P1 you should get 9.13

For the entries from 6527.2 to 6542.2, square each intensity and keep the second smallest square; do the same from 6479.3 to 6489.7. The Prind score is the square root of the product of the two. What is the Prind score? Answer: 60.2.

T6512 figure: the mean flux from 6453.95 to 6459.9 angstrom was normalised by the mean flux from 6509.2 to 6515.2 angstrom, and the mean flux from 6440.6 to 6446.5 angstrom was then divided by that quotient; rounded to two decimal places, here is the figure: 7.76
